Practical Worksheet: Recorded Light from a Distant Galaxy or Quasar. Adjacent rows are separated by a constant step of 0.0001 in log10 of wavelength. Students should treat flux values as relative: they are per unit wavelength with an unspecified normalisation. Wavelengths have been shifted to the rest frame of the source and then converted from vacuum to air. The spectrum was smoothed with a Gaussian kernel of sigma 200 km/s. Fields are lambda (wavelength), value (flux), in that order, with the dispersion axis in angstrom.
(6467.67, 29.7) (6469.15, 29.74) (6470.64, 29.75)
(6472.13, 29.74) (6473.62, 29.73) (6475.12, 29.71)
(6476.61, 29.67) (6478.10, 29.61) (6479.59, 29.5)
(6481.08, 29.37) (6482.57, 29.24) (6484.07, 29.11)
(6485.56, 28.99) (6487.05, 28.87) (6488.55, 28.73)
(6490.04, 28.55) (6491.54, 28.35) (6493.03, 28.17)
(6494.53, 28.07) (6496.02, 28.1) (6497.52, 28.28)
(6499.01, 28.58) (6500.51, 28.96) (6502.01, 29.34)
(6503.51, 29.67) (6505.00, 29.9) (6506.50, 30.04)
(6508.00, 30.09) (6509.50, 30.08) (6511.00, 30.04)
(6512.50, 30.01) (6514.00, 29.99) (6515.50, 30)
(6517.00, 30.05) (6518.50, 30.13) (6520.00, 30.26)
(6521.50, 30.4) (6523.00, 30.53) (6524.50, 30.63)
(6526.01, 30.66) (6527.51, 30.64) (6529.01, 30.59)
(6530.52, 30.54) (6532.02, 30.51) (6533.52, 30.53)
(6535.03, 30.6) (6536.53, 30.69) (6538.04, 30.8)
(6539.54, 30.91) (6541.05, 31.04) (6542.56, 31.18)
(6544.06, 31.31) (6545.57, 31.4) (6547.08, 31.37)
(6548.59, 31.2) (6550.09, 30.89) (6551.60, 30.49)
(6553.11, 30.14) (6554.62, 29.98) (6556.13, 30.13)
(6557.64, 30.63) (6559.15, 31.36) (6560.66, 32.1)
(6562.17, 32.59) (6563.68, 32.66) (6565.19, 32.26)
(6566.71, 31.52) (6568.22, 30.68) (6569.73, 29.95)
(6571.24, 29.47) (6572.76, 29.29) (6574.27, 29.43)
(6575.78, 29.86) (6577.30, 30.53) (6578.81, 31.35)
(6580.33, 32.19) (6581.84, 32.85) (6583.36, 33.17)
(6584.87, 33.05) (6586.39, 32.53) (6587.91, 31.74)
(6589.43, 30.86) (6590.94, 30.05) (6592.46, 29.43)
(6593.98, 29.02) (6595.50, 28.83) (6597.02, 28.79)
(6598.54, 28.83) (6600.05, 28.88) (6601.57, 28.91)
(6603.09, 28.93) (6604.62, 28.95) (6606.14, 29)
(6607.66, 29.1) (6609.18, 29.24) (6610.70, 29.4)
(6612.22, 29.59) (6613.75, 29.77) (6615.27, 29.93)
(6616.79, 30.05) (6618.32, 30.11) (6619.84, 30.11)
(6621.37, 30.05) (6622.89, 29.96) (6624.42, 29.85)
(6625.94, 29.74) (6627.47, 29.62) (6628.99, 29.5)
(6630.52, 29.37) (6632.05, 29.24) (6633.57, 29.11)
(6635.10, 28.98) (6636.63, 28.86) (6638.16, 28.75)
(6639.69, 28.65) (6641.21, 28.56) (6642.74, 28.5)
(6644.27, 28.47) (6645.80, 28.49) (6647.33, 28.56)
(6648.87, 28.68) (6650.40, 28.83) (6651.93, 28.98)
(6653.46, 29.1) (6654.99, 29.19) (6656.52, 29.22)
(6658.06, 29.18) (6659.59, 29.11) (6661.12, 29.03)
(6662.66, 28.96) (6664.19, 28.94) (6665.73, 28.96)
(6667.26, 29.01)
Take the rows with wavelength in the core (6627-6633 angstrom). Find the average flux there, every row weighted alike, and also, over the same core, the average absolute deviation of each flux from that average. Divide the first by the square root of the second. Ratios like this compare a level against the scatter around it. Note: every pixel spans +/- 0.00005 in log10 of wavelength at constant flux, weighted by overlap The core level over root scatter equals 82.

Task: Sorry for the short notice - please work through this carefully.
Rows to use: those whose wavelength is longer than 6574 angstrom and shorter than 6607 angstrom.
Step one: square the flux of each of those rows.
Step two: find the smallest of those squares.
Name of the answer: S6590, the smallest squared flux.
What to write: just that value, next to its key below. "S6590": 829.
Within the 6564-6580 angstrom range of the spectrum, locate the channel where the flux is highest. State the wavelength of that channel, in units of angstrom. 6565.19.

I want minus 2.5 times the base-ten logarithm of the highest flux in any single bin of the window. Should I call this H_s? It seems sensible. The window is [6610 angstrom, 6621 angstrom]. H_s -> -3.70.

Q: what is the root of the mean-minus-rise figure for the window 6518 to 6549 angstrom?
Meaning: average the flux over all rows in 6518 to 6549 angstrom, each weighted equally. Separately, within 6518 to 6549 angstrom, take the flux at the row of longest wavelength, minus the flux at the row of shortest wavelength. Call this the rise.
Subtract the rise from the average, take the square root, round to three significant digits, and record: 5.45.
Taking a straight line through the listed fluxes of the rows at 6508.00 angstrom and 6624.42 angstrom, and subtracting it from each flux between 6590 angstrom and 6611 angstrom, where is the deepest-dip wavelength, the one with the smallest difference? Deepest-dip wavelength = 6597.02 angstrom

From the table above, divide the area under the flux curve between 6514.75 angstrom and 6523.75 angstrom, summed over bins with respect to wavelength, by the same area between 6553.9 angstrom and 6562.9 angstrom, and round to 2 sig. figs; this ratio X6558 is 0.97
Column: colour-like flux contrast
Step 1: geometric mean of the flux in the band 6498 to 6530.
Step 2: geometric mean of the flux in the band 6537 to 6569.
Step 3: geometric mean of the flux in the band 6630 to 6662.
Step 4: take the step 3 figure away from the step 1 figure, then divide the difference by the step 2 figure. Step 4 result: 0.04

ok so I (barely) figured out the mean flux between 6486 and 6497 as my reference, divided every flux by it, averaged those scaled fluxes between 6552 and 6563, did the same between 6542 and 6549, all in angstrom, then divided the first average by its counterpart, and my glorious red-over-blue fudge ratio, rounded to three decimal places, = 0.990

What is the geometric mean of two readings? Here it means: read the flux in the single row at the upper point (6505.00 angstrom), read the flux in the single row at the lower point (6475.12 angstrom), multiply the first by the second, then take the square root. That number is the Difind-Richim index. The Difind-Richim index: 29.8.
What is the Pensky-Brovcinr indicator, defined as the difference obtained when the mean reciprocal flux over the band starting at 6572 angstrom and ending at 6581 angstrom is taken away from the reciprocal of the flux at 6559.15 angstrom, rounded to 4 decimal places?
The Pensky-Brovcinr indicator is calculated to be -0.0010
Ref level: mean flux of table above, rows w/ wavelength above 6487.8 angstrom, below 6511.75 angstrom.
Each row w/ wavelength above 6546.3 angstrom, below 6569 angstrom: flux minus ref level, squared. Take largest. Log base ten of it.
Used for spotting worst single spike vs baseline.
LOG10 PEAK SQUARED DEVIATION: 1.11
